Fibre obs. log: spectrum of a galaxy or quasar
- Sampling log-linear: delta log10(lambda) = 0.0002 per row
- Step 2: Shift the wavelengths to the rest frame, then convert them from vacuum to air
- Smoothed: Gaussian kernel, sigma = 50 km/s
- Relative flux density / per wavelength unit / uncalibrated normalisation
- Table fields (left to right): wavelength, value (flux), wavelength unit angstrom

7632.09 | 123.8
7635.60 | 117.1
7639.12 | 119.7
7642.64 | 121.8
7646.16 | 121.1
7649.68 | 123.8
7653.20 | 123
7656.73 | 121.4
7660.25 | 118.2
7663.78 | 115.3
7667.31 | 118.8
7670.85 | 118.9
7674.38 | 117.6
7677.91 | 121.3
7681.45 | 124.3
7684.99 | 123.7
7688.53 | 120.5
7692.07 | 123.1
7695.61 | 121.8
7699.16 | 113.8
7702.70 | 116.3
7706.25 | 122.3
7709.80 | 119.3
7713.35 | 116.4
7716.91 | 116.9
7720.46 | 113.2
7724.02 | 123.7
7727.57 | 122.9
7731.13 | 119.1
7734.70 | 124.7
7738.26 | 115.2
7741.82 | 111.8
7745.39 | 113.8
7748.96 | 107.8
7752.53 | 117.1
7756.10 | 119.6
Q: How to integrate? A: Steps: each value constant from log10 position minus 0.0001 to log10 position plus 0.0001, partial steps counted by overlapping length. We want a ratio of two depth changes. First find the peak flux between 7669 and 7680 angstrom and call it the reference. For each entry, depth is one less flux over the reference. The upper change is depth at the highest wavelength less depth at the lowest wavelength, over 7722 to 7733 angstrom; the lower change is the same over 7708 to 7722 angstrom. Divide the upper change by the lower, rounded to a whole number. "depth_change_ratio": 1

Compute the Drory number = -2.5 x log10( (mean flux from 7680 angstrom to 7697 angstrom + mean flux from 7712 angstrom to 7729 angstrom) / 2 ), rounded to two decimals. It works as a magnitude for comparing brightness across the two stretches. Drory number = -5.20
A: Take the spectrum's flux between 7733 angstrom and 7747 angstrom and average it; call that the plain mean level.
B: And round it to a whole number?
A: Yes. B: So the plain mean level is 116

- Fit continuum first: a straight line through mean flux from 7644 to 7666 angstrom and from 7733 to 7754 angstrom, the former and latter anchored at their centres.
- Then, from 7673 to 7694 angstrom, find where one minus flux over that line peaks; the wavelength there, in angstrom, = 7674.38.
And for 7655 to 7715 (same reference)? 7663.78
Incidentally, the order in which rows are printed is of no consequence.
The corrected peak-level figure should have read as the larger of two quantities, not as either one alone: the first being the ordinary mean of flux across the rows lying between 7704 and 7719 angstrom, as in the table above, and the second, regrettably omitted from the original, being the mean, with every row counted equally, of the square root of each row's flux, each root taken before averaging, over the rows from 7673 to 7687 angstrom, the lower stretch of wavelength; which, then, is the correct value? 119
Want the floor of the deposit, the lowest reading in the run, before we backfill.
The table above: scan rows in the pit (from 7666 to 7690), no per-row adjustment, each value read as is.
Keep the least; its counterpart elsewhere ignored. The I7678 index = 117.6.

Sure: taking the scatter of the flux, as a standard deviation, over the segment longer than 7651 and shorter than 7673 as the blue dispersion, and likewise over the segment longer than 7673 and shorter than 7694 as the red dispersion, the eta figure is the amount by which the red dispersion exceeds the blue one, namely -0.2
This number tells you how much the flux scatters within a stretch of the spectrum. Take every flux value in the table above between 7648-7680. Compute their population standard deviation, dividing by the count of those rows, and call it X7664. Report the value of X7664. 2.6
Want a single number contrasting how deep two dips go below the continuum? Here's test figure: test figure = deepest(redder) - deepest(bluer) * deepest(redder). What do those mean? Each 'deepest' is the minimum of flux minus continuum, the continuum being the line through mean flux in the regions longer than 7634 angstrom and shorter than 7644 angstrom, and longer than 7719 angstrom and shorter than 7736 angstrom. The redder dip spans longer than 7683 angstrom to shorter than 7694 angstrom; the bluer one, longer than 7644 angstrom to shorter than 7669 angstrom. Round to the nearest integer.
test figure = 2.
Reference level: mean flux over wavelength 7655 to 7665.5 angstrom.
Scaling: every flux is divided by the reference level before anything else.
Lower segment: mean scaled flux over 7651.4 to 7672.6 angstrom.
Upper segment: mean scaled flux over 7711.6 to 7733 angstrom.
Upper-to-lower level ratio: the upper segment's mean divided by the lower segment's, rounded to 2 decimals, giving 1.00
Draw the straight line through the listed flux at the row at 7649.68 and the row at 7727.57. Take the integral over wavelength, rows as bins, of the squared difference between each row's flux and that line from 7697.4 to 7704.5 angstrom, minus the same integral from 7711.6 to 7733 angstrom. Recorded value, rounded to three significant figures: -200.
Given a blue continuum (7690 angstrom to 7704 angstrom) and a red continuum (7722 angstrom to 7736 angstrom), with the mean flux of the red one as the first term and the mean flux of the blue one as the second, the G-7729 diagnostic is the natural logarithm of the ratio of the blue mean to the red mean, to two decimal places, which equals -0.03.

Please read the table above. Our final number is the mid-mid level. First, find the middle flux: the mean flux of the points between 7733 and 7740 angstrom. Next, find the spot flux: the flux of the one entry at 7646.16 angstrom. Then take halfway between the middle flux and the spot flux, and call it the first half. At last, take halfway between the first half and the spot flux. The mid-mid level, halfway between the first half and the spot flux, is 121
